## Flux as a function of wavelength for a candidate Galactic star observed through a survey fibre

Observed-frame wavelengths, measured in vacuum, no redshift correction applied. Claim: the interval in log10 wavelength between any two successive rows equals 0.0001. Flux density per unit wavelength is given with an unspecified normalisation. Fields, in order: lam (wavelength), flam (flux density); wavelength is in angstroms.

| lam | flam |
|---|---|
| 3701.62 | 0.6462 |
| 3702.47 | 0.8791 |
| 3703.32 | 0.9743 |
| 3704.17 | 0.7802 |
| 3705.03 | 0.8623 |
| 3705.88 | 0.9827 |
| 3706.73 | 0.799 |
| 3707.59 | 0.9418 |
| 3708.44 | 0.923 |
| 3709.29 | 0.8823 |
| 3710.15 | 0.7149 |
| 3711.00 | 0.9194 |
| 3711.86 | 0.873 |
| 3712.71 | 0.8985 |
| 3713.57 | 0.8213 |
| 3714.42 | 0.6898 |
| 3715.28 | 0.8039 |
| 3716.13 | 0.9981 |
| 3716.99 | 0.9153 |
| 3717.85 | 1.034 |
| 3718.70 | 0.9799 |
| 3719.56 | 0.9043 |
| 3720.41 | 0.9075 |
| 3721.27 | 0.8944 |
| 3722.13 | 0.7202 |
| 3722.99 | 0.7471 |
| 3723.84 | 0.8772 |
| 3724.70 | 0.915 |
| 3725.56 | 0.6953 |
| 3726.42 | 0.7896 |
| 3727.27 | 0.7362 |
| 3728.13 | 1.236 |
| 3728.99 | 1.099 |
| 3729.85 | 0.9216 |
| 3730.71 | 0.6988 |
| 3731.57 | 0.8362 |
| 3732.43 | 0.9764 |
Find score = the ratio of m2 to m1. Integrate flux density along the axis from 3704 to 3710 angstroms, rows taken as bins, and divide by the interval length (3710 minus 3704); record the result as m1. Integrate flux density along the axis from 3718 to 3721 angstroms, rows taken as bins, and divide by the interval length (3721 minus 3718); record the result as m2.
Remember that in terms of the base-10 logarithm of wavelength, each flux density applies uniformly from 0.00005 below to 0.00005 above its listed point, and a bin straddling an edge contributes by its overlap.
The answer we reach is 1.07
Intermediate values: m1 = 0.88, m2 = 0.94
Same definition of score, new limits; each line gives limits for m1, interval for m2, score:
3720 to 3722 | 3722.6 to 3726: 0.93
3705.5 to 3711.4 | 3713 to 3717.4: 0.96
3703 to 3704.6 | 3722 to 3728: 0.93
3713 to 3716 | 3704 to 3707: 1.08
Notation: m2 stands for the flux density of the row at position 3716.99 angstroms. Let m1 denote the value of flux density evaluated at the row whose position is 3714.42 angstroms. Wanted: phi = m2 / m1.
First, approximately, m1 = 0.6898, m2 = 0.9153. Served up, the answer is 1.33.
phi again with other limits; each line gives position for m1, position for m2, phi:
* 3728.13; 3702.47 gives 0.71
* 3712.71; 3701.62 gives 0.72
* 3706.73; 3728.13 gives 1.55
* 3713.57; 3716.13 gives 1.22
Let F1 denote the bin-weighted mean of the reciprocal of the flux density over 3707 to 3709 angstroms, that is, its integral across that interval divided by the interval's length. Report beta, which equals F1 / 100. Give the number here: 0.0109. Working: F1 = 1.09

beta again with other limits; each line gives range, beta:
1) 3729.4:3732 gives 0.0123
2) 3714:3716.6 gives 0.0123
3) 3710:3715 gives 0.0123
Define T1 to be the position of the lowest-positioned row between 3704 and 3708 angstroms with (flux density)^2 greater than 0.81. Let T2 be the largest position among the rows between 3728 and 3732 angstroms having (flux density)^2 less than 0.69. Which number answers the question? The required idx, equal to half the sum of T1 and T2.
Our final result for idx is 3718.3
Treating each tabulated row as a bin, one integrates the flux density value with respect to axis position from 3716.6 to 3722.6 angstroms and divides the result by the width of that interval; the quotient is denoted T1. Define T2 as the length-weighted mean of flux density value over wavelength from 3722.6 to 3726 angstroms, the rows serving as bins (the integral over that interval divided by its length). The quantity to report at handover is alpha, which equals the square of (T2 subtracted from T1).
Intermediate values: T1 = 0.91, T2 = 0.809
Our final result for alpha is 0.009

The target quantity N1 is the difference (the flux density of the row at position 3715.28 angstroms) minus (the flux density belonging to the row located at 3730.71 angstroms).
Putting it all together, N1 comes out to 0.11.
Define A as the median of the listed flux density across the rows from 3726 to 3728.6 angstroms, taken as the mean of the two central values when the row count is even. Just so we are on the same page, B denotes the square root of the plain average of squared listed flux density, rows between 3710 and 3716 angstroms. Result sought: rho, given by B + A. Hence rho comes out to 1.61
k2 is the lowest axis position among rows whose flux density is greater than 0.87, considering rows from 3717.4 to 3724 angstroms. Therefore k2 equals 3717.85 angstroms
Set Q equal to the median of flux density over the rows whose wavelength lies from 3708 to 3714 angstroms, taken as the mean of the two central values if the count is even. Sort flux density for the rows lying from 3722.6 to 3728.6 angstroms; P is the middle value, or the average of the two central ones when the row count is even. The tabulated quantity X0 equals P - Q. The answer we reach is -0.09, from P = 0.79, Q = 0.882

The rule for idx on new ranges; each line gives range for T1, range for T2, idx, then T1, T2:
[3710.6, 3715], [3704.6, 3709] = 3708.9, 3711.00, 3706.73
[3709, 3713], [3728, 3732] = 3720.9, 3711.00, 3730.71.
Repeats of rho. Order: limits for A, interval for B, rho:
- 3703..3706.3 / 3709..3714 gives 1.77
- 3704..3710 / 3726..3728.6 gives 1.83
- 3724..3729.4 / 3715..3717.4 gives 1.76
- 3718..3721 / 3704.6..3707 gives 1.79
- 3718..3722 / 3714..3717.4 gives 1.77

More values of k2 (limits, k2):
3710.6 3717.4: 3711.00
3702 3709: 3702.47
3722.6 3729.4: 3723.84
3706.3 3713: 3707.59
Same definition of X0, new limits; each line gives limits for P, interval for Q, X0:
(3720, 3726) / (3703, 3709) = -0.05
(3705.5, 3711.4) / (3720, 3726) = 0.04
